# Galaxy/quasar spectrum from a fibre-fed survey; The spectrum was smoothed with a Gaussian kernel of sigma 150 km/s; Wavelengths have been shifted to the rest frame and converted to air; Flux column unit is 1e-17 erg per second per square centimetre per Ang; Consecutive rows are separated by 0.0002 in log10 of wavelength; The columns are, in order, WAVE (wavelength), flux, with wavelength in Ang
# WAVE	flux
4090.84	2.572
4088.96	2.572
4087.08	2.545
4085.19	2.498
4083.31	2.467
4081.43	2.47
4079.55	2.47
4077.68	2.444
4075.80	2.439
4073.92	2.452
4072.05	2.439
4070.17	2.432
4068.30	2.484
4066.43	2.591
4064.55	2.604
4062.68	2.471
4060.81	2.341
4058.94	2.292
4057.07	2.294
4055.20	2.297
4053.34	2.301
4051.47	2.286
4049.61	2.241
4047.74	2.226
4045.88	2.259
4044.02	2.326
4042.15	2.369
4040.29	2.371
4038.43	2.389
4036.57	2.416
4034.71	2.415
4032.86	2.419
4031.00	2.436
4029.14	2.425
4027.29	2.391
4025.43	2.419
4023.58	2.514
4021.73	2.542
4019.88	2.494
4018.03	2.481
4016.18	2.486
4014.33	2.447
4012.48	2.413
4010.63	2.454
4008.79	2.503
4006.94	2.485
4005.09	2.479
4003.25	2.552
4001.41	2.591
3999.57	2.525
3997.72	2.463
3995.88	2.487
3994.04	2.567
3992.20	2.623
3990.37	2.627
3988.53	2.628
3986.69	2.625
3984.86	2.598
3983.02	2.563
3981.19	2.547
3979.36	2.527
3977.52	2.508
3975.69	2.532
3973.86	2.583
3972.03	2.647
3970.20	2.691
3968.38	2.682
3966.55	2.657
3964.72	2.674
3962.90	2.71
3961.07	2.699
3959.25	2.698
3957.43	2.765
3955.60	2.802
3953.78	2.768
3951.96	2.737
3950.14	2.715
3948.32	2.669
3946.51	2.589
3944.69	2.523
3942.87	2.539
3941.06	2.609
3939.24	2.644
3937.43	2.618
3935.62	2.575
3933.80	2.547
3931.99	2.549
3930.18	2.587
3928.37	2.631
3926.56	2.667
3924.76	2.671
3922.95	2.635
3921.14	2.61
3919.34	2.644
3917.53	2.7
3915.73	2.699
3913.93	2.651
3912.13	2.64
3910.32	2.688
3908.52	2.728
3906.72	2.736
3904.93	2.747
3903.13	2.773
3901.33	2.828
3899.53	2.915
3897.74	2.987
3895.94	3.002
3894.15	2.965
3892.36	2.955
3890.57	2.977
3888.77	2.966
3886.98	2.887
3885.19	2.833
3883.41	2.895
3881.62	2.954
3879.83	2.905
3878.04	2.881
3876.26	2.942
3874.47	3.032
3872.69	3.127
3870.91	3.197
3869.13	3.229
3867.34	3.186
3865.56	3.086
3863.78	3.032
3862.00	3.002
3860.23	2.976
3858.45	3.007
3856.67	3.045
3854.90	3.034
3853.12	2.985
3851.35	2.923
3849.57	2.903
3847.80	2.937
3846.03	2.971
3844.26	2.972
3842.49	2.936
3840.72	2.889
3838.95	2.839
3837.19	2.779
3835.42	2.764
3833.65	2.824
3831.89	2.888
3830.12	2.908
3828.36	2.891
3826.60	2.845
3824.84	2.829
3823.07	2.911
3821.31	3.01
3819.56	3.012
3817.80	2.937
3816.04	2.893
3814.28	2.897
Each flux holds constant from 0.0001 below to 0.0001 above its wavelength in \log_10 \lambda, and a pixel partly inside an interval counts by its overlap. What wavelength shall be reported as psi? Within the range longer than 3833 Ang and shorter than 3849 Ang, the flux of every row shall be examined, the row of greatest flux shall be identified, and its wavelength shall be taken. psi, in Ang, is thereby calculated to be 3844.26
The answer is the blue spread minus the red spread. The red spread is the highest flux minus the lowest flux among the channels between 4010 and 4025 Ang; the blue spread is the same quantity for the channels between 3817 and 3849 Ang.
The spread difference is 0.12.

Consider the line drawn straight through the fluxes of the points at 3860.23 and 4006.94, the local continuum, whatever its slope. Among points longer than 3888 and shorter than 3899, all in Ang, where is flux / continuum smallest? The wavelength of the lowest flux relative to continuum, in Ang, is 3888.77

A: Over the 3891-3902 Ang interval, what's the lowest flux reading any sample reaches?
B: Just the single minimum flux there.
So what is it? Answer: 2.828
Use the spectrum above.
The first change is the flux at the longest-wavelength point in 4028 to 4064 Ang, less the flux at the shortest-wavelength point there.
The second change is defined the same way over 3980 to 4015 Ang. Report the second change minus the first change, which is -0.1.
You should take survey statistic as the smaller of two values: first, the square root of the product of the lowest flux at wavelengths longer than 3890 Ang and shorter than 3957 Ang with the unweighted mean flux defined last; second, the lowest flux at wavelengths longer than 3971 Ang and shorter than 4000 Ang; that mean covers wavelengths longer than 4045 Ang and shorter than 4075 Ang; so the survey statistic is 2.45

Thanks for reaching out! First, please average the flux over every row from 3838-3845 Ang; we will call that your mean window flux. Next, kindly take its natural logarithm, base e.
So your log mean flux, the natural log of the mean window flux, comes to 1.07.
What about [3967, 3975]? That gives 0.97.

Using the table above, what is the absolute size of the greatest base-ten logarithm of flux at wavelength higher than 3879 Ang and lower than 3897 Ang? 0.48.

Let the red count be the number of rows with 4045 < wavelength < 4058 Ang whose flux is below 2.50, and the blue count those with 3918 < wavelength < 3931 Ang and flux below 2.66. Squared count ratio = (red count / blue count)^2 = 1.96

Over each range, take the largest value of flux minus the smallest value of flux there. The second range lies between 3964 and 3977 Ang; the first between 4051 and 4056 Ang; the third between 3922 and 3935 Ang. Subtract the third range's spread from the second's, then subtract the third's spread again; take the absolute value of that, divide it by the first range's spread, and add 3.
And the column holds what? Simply 8.9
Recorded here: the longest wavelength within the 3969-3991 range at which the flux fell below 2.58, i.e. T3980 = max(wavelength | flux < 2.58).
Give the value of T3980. 3983.02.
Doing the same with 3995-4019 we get 4018.03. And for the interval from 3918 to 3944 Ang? 3942.87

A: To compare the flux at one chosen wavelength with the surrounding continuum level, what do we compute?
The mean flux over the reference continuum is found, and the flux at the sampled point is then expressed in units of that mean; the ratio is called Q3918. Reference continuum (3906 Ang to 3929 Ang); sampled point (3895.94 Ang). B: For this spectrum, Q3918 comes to 1.12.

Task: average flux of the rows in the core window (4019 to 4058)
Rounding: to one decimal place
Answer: 2.4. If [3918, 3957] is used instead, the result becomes 2.6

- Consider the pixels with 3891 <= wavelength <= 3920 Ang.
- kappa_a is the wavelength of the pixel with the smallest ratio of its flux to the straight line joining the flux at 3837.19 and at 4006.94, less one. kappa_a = 3912.13 Ang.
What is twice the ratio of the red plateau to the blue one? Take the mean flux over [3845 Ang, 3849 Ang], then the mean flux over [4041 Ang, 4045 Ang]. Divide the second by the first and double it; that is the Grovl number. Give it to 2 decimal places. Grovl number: 1.59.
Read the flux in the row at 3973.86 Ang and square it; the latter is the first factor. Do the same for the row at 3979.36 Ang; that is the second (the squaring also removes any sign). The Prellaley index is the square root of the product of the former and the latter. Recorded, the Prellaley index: 6.5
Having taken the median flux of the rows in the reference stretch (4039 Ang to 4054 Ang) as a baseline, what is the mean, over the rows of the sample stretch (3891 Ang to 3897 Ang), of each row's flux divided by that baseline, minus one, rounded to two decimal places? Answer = 0.30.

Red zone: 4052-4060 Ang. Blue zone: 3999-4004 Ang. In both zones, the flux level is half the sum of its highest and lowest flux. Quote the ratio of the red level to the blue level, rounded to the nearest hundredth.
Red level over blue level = 0.90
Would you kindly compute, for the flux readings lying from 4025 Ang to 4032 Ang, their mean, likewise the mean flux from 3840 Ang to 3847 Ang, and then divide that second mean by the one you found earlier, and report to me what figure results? 1.22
